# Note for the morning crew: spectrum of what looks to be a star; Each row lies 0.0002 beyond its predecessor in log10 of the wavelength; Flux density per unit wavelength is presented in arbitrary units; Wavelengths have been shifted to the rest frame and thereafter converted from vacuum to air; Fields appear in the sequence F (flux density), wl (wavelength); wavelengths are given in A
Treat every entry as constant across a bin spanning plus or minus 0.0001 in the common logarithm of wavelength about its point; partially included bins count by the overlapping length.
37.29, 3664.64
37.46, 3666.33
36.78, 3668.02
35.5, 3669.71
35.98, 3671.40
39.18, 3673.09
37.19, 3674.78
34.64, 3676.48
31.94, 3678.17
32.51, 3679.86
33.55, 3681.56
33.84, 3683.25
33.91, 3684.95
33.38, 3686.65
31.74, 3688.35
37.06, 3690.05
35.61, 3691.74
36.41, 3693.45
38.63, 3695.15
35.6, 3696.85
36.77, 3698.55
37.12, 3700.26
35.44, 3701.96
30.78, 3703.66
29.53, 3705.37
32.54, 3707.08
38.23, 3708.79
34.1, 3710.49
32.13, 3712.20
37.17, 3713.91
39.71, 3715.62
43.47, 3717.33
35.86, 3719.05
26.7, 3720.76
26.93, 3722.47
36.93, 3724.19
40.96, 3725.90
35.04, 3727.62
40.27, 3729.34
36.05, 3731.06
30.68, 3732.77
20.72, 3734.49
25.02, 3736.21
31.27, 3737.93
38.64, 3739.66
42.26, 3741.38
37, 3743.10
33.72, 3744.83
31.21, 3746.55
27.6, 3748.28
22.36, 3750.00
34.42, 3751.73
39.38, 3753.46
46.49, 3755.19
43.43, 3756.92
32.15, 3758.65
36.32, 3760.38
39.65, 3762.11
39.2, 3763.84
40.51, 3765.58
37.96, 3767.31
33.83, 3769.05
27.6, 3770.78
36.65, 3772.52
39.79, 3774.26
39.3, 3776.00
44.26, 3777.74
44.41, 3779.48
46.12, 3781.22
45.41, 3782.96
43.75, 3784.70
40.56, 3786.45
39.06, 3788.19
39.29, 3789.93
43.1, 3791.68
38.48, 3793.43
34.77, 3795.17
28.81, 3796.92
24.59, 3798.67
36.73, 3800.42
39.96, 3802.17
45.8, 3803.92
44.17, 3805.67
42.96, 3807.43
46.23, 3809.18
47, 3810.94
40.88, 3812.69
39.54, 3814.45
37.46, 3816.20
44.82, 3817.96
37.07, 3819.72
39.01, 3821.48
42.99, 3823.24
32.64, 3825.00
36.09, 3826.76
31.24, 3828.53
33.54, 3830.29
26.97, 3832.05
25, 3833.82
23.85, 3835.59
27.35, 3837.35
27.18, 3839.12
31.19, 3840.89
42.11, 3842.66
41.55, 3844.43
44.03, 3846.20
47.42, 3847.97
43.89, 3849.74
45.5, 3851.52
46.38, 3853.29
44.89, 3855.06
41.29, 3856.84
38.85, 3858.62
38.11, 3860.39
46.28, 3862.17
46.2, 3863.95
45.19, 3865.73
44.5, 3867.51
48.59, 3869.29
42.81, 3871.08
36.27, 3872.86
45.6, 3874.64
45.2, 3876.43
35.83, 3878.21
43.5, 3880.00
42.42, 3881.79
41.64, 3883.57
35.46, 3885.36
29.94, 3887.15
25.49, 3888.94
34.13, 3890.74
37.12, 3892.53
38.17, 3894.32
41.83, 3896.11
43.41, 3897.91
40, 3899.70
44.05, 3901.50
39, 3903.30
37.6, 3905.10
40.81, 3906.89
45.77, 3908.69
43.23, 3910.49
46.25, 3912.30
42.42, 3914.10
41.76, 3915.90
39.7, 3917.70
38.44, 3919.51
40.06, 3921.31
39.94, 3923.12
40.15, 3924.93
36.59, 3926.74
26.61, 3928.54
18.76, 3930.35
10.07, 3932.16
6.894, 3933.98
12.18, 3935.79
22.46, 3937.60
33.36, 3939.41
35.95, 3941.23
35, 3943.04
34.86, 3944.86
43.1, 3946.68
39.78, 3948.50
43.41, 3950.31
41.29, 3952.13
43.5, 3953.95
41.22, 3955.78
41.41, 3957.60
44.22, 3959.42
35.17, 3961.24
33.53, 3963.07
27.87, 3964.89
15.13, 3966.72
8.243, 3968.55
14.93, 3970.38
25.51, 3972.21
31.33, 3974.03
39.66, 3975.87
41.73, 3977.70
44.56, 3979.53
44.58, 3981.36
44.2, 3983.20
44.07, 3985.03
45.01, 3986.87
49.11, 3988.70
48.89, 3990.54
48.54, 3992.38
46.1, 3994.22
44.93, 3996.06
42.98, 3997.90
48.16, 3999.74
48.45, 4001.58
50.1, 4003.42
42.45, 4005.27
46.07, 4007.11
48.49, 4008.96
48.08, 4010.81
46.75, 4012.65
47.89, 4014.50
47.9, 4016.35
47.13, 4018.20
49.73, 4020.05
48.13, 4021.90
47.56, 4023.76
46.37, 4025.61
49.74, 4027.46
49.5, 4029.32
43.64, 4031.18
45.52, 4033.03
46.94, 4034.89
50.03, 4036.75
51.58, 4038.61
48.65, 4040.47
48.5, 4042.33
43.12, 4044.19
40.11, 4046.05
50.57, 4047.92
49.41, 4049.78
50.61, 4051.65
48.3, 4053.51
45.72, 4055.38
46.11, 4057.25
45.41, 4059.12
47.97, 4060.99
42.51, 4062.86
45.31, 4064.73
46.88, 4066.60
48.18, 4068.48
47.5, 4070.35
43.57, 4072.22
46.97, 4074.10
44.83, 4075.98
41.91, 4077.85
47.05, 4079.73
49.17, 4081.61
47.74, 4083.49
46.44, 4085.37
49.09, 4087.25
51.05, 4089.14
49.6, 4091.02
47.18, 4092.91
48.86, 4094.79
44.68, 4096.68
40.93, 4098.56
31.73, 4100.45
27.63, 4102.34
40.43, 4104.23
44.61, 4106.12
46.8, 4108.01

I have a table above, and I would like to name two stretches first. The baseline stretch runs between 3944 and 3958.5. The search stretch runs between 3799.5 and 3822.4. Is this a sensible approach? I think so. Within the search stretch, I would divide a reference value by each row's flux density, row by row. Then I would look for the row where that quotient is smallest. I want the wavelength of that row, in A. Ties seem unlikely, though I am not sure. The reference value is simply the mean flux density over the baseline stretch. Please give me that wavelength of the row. 3810.94 A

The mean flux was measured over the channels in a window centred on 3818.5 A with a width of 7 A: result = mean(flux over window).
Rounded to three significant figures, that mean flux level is 39.6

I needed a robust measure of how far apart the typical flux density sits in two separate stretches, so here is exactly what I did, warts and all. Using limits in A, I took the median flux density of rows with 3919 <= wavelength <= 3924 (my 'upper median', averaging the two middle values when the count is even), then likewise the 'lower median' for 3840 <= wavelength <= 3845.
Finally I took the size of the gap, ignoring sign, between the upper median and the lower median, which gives 1.6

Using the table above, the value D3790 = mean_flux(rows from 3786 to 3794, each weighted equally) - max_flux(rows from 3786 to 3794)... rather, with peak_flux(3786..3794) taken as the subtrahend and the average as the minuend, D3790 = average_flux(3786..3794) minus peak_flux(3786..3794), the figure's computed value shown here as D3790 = -3.0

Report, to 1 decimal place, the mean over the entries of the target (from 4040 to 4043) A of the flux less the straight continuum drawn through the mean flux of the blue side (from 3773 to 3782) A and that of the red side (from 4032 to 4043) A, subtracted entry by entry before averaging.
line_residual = 0.0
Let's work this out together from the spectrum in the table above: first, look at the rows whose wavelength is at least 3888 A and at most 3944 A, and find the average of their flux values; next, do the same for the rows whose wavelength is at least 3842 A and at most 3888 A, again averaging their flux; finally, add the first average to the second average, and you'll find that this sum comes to 77.2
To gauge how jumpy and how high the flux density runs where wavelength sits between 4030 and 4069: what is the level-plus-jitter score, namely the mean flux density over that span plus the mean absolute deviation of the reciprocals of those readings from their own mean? 47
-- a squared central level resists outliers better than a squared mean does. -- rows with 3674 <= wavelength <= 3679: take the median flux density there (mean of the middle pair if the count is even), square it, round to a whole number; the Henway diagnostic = 1200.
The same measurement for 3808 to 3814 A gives 2137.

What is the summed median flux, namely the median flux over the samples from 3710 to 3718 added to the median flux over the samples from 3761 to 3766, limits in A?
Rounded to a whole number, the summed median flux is 77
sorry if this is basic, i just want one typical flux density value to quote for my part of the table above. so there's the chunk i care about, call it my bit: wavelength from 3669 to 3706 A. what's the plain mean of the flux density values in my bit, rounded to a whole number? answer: 35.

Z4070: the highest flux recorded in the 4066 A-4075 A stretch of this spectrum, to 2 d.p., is 48.18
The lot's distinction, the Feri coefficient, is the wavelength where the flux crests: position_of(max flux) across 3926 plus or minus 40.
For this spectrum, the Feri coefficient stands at 3912.30 A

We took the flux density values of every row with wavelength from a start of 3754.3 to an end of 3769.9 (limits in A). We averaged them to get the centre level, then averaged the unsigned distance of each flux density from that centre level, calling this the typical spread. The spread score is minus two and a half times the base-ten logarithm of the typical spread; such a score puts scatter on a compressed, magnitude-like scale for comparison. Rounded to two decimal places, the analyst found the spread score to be -1.31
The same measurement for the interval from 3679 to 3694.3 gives -0.38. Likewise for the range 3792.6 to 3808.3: -1.84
